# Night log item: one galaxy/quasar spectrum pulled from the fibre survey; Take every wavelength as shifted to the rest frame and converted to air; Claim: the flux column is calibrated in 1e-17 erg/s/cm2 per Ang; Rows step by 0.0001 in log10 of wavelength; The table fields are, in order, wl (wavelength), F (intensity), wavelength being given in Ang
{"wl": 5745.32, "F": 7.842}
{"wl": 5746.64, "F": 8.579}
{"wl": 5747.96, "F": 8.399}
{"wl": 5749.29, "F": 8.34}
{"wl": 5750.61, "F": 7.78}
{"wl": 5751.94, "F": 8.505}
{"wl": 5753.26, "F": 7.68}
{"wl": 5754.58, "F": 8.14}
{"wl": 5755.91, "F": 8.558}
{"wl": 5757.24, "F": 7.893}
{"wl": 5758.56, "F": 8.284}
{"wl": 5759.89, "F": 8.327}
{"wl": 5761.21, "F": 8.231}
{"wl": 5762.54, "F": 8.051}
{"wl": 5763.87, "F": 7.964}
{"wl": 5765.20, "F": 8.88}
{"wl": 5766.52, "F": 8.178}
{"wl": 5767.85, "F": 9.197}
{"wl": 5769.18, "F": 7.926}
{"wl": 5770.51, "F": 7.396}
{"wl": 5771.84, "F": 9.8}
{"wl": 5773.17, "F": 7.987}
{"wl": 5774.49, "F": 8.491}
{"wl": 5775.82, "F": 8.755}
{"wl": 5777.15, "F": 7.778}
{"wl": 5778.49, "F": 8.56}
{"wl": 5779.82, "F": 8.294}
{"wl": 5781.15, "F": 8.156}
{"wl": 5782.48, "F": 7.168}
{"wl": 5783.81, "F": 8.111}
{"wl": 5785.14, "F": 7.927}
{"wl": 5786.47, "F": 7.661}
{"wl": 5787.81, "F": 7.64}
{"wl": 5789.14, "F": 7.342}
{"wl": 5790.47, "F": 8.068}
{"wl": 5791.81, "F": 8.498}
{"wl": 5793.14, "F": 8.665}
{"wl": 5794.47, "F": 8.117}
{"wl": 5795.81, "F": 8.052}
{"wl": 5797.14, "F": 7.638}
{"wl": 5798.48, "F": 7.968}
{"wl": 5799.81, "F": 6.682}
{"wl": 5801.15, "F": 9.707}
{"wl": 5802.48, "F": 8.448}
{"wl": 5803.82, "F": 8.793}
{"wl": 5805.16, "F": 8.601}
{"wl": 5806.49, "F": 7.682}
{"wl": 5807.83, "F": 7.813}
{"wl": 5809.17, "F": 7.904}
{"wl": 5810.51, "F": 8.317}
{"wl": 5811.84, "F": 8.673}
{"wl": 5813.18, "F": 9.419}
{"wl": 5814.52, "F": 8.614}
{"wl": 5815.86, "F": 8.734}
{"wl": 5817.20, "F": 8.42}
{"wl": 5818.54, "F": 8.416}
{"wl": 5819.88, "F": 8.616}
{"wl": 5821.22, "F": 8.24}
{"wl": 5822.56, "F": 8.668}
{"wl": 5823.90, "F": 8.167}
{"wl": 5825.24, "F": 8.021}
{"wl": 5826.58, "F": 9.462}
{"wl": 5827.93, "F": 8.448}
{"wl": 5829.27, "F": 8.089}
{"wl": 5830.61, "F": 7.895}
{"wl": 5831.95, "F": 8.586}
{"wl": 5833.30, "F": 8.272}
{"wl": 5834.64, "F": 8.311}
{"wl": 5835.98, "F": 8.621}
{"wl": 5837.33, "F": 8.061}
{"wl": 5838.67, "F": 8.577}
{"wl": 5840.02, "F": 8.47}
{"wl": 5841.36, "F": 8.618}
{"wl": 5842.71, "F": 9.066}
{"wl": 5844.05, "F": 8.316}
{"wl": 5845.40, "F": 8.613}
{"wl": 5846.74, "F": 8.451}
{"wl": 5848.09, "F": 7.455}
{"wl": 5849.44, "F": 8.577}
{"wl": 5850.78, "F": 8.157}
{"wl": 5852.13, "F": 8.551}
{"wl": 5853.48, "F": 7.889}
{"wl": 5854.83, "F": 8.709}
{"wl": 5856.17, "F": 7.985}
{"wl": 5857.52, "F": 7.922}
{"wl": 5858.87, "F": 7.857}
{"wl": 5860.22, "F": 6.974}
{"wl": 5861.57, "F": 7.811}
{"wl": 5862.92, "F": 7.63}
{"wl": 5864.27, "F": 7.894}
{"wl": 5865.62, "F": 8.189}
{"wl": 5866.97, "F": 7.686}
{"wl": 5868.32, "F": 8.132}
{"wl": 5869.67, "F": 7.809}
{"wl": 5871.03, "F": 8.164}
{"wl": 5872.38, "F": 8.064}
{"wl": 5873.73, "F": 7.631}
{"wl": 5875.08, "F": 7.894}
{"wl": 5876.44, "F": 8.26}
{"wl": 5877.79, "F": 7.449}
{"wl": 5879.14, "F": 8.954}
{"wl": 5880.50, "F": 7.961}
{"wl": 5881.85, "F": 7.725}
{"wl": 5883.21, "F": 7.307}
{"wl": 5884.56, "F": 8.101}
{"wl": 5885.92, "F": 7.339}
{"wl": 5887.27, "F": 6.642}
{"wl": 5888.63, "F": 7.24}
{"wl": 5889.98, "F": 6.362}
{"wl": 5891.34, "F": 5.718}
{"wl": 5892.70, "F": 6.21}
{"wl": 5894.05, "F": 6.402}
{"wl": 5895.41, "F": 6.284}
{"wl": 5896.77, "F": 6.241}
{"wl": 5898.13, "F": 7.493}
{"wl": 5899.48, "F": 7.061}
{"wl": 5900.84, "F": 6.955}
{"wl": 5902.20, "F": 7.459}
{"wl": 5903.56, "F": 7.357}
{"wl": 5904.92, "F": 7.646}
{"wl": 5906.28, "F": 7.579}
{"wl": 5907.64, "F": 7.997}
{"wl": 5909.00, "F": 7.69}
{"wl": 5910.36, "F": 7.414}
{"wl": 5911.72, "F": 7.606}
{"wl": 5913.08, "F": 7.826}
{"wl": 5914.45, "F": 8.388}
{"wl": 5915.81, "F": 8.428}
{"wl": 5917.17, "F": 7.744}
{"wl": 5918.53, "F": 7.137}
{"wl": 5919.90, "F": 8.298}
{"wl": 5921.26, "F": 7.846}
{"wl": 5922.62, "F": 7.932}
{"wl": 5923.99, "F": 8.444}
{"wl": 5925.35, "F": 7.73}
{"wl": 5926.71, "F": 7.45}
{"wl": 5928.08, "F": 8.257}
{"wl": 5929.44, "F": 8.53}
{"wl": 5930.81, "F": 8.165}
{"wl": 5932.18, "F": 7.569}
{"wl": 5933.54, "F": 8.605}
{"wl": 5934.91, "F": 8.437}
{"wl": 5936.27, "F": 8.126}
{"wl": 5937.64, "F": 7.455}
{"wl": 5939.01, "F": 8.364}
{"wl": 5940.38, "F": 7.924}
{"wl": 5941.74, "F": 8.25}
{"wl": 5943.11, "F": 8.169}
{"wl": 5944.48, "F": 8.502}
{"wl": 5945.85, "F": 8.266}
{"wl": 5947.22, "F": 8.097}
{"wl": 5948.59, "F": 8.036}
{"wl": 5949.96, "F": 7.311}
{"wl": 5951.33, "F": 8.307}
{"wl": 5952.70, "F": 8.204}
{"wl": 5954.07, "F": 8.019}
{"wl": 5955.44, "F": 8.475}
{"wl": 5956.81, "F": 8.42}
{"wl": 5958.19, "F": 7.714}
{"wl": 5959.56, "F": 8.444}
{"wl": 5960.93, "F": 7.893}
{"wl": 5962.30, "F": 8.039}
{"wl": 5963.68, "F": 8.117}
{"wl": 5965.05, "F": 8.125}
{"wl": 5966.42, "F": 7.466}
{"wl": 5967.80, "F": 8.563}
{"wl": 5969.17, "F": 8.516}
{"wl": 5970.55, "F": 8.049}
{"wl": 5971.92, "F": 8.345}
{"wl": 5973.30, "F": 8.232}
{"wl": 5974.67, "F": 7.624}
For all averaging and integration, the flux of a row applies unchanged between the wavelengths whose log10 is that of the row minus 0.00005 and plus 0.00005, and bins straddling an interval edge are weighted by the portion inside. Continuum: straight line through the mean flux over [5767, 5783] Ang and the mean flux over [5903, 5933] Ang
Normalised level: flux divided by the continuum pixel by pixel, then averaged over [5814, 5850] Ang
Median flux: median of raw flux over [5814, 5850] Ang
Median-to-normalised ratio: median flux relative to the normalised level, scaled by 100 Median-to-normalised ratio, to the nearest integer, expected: 814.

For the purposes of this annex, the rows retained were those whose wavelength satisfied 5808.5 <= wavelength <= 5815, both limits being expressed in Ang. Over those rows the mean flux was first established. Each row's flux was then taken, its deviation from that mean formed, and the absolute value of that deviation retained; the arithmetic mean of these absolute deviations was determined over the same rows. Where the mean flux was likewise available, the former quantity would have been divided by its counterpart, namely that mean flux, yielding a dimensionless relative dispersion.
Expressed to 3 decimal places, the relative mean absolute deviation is 0.044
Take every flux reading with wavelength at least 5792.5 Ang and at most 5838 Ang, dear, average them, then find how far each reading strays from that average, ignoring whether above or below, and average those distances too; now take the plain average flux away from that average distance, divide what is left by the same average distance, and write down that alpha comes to -20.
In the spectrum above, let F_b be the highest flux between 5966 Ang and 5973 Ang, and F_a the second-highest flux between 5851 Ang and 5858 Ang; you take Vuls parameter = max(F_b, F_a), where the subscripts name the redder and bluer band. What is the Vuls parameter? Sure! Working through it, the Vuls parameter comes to 8.56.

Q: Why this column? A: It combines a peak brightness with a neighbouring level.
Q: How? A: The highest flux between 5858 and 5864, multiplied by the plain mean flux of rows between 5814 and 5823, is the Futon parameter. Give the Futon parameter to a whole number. 67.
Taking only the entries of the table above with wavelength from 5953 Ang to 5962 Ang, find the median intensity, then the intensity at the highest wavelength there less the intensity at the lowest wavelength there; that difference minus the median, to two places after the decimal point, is -8.35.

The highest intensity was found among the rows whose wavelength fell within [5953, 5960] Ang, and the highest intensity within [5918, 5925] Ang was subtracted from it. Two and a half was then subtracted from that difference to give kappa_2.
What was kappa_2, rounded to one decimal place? -2.5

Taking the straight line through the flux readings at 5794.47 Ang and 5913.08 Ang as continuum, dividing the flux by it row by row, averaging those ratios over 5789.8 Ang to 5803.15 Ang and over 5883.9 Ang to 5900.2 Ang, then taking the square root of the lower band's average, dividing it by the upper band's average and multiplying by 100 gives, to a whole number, 117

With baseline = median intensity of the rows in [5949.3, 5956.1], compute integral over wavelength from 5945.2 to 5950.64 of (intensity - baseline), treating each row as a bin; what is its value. -1.5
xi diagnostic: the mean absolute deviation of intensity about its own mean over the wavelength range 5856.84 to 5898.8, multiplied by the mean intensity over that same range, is 4.52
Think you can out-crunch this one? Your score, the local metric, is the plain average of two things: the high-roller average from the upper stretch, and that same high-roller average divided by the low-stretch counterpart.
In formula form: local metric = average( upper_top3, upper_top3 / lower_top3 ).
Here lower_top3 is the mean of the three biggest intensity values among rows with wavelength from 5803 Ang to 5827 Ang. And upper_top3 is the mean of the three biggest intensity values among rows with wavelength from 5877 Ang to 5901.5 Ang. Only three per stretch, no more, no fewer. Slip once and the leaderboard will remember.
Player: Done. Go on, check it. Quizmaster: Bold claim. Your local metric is 4.62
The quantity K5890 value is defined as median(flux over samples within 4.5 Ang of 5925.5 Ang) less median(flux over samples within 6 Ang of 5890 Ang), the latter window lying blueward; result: 1.5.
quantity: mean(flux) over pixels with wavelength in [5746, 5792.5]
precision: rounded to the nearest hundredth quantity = 8.19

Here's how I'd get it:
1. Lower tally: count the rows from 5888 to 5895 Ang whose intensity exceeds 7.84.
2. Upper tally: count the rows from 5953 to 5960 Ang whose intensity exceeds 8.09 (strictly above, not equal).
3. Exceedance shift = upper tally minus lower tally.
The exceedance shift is 3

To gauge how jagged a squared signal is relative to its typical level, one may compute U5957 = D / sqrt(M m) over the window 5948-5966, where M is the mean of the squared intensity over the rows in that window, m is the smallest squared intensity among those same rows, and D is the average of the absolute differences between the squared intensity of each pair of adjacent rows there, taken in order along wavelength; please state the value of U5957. 0.11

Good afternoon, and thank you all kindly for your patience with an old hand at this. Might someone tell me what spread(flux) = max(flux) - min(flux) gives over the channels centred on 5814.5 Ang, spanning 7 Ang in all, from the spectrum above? 1.00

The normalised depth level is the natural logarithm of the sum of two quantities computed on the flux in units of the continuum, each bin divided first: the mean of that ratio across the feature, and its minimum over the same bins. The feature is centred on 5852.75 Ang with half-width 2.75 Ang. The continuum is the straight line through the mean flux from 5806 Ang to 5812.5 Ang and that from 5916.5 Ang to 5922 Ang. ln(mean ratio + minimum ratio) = 0.71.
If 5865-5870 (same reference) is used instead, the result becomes 0.68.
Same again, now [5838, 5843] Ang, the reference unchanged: 0.76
